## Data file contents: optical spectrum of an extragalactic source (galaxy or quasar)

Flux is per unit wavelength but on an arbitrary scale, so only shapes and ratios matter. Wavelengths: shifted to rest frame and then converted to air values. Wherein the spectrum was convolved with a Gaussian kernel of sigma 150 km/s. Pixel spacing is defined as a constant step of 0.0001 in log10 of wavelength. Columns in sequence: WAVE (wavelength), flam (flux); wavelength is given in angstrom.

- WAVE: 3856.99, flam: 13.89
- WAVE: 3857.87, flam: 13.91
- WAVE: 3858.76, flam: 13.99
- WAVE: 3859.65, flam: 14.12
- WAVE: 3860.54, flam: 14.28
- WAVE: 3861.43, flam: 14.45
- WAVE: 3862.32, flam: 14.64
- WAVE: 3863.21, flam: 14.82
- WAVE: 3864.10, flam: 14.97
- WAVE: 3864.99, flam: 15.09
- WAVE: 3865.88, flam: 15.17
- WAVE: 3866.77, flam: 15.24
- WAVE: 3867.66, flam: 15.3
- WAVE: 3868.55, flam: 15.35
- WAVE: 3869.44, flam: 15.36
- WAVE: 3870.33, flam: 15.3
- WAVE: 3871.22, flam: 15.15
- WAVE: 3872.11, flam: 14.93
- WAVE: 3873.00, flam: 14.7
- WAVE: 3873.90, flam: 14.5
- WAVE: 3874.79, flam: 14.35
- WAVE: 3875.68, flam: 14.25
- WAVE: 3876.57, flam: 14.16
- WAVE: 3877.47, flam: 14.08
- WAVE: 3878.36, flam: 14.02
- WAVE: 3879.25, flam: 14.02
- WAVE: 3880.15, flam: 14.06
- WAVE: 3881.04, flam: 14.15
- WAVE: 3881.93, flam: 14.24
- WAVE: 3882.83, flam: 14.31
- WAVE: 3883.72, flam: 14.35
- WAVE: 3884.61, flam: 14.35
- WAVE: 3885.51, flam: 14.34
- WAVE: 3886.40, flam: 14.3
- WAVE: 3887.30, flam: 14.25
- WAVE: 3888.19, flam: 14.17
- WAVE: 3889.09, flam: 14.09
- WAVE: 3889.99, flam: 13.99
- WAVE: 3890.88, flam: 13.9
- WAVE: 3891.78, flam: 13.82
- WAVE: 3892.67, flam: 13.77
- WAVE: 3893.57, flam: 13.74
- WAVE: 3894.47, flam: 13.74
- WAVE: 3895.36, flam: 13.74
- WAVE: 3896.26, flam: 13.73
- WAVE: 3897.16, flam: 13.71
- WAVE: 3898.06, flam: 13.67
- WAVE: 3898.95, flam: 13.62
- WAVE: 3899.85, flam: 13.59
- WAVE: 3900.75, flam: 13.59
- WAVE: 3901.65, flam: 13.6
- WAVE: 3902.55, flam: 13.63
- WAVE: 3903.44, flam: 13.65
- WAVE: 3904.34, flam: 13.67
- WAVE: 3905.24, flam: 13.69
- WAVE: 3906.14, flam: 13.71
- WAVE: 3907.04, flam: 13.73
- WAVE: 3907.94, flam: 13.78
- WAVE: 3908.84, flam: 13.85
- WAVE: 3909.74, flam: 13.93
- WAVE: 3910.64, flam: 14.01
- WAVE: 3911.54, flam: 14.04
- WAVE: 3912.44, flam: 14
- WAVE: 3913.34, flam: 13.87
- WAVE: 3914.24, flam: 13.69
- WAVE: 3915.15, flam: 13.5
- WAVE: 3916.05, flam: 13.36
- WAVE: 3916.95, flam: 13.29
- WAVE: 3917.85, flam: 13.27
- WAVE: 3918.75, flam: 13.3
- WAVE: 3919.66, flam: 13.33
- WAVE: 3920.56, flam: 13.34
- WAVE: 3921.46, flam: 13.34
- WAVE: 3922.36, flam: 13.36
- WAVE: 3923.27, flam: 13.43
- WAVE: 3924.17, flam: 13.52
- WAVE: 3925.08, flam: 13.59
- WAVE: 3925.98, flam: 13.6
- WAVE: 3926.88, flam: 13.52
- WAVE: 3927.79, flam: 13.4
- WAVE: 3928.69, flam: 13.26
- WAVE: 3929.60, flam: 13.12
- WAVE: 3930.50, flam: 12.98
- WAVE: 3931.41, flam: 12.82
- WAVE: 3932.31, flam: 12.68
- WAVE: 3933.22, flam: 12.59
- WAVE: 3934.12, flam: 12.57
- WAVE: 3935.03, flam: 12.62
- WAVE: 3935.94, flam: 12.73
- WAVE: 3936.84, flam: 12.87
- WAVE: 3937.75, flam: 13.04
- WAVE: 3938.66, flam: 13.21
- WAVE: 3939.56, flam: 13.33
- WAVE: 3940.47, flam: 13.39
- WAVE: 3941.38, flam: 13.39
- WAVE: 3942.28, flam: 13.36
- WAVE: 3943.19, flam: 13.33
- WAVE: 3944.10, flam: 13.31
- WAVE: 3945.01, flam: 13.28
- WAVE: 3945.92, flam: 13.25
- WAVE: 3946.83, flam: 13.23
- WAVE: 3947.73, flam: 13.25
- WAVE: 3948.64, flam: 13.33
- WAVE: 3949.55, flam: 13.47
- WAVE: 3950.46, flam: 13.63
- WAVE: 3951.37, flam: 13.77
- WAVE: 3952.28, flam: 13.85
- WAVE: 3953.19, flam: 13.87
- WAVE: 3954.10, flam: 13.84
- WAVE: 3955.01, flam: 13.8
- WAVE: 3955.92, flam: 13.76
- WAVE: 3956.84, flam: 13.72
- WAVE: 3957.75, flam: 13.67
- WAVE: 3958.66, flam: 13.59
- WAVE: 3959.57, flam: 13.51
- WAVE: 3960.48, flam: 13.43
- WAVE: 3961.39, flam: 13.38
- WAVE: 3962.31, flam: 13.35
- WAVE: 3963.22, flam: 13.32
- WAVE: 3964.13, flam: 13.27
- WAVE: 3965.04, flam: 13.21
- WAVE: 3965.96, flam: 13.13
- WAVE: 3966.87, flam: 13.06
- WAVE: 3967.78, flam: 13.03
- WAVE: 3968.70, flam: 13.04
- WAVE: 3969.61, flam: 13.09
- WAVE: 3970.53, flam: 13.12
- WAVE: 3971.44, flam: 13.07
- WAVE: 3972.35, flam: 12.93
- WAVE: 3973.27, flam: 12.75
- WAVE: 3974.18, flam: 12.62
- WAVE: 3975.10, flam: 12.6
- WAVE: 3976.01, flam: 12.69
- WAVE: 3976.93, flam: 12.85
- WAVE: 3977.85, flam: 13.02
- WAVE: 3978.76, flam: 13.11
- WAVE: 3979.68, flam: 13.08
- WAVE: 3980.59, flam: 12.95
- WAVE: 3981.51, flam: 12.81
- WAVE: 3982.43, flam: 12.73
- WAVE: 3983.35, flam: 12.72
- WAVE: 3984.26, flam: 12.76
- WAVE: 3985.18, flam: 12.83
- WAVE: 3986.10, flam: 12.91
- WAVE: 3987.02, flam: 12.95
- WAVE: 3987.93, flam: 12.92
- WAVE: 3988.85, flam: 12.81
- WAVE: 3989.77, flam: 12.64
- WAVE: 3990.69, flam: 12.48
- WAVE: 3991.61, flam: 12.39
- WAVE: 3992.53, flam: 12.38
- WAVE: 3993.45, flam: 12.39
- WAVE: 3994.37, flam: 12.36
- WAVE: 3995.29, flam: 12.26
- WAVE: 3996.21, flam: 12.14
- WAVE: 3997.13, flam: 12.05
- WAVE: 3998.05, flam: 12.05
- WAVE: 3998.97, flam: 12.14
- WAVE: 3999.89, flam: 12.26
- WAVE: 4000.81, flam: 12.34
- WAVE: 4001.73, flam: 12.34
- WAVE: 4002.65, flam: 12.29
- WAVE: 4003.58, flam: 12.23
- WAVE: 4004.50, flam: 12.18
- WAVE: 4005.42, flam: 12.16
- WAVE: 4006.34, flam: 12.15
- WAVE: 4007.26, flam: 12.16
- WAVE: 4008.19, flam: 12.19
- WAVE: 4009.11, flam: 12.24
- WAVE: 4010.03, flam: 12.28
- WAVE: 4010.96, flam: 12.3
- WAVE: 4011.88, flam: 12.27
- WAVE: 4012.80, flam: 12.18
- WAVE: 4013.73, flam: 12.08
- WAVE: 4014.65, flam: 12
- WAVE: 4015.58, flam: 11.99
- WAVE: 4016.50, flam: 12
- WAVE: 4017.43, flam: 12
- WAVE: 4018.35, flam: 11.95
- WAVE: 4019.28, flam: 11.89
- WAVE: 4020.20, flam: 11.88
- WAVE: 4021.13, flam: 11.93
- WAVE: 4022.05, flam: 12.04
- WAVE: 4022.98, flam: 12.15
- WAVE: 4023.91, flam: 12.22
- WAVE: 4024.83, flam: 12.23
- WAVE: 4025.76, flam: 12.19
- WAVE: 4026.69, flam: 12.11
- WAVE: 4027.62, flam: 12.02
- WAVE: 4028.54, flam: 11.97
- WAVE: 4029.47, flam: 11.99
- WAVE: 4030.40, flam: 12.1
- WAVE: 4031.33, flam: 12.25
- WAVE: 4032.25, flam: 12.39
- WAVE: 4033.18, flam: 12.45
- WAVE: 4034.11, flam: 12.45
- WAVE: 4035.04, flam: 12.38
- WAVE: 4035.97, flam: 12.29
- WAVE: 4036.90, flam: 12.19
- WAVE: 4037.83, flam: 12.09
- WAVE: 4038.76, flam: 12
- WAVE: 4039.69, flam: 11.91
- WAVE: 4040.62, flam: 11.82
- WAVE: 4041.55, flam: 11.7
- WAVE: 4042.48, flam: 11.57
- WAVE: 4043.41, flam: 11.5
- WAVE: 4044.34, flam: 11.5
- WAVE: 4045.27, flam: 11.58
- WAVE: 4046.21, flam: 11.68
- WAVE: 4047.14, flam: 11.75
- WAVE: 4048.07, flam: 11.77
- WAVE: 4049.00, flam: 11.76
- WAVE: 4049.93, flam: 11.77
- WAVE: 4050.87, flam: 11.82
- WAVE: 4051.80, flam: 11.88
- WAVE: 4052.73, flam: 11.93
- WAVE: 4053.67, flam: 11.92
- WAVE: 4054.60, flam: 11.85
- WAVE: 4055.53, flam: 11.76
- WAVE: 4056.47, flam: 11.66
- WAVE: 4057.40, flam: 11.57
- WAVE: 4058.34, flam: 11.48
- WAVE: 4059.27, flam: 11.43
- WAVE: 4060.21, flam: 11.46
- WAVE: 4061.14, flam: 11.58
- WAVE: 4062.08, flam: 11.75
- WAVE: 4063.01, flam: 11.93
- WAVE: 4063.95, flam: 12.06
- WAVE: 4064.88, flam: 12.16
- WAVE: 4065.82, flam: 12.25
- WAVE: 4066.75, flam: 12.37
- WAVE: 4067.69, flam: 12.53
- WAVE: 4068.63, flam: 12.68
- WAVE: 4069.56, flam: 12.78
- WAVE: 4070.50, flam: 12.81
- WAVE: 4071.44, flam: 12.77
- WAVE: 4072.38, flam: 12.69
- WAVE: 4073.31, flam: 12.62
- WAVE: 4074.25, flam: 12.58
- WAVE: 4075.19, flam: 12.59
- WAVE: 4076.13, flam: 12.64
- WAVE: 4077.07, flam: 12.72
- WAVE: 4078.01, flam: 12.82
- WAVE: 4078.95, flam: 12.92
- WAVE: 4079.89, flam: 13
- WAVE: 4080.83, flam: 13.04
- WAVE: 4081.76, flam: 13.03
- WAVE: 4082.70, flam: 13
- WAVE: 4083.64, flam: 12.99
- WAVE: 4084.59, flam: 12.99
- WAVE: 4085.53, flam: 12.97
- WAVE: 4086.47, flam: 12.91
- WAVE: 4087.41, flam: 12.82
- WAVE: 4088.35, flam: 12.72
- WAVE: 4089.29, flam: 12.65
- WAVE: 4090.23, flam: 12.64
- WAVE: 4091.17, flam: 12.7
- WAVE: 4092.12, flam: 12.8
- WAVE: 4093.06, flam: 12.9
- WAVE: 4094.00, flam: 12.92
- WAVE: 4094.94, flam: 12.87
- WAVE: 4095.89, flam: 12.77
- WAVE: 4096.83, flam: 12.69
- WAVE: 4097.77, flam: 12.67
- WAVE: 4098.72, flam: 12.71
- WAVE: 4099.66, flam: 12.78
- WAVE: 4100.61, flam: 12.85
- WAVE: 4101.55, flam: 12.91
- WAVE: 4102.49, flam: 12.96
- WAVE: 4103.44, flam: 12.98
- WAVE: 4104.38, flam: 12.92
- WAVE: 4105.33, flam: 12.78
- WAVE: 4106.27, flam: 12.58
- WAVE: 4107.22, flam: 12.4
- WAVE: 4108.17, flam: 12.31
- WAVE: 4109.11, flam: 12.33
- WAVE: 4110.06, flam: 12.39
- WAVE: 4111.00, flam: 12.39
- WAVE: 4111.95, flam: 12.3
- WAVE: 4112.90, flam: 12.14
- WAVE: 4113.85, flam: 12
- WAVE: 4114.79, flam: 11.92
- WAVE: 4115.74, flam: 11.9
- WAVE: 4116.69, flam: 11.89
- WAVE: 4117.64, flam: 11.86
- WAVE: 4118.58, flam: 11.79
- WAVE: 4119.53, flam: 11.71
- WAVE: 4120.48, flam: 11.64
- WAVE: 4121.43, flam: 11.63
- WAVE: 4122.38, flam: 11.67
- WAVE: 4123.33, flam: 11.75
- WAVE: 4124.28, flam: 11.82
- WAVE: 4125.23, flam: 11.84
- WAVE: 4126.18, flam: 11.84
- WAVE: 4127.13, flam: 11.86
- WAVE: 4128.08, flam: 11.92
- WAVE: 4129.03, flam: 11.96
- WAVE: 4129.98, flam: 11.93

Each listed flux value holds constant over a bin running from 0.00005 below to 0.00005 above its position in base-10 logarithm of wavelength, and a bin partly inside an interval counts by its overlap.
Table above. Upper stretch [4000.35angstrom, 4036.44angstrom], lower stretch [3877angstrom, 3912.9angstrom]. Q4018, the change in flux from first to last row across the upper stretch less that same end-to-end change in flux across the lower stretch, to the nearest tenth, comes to 0.0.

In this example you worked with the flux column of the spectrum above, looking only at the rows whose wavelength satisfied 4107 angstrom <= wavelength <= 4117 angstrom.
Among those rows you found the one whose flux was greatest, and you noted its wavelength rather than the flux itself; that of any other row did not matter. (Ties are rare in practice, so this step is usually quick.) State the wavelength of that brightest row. 4107.22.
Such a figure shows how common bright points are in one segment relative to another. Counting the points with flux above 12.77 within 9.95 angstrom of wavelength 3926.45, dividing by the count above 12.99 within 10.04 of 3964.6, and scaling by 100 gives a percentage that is 89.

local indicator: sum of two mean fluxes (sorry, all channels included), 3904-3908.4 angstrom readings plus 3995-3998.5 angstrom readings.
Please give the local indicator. 25.8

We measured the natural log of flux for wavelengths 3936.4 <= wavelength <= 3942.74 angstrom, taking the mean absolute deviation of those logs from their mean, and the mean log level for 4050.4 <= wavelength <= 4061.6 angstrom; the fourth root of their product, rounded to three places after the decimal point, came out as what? 0.416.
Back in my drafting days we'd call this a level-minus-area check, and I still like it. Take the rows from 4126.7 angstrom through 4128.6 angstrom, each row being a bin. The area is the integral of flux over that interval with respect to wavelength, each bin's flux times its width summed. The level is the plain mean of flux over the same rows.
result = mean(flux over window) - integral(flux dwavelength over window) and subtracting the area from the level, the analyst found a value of -10.7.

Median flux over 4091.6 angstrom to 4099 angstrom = 12.8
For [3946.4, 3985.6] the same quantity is 13.1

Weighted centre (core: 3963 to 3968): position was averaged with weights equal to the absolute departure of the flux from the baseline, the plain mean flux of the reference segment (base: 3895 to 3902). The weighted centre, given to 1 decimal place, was 3965.8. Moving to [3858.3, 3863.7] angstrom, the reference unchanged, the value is 3861.6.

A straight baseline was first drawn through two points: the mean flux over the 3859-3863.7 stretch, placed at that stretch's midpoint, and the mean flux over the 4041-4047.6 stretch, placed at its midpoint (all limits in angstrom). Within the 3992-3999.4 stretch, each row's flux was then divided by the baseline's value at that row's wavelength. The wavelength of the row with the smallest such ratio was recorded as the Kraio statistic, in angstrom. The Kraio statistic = 3997.13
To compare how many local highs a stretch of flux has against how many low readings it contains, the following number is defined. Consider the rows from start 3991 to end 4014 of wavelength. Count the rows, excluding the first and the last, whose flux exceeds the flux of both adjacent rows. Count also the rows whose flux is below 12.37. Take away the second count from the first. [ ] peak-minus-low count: -20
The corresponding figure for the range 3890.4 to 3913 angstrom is 1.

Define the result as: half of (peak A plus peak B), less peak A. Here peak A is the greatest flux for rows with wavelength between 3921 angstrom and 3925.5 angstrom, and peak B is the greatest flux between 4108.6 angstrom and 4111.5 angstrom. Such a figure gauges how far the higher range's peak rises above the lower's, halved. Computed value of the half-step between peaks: -0.6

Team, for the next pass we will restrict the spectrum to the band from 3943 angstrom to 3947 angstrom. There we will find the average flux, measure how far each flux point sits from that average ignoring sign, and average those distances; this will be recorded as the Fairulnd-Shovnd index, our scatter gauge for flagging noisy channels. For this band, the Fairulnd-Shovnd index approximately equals 0.03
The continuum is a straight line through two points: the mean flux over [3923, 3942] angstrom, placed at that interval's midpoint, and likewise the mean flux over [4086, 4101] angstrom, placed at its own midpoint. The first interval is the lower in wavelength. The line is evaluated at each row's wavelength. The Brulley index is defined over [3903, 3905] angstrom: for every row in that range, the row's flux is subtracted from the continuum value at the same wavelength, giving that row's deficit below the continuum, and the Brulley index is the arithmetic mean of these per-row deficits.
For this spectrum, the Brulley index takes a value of -0.5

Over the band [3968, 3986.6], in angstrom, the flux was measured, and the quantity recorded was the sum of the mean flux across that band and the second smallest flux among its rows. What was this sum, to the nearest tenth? 25.5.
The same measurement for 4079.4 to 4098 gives 25.5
